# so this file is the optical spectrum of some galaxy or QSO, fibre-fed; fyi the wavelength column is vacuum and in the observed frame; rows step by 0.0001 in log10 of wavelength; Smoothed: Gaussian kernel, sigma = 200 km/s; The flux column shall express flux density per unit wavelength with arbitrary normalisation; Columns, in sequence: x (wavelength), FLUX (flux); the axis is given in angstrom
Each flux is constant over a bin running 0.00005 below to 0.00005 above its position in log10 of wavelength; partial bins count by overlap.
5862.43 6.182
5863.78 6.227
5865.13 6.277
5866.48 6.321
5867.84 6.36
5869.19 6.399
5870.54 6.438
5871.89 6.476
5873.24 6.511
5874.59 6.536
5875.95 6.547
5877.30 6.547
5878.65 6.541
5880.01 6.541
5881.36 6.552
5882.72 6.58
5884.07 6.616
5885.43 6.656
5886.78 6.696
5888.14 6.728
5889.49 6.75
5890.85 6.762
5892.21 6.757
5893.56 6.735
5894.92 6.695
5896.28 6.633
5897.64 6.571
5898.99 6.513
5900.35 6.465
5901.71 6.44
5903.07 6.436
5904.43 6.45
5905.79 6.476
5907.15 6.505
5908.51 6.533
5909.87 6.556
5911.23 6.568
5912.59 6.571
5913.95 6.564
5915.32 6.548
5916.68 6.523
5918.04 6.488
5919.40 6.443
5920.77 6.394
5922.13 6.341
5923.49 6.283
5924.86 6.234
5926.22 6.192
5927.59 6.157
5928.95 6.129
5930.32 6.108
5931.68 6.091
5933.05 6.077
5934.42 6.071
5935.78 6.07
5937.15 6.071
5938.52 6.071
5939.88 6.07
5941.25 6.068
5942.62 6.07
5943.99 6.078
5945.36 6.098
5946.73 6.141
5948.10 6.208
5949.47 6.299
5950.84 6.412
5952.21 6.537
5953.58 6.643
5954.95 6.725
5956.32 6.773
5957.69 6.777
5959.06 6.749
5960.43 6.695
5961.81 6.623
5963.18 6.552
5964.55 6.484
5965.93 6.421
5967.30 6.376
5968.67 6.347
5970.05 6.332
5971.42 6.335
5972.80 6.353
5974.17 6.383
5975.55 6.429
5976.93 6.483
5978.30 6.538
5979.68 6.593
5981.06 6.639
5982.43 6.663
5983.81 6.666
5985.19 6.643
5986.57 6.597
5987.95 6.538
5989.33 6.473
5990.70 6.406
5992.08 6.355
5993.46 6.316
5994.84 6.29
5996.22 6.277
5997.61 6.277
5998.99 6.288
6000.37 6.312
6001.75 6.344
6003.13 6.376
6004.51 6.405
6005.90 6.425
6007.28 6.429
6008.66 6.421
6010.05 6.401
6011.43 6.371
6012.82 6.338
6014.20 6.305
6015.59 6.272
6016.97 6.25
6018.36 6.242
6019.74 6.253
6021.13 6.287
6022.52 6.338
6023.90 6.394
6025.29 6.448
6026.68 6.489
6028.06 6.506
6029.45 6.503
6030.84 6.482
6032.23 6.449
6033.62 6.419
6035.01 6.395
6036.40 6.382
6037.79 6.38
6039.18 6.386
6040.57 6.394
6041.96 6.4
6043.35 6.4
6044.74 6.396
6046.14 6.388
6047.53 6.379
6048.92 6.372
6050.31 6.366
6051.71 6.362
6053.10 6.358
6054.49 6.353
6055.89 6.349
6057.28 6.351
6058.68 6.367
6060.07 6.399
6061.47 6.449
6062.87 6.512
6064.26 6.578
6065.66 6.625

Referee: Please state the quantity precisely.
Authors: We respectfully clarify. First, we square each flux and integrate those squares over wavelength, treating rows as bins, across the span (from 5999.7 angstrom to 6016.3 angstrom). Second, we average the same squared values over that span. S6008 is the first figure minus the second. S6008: 632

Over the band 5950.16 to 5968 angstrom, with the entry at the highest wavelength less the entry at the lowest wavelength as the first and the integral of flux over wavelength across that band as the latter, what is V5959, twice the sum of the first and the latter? 235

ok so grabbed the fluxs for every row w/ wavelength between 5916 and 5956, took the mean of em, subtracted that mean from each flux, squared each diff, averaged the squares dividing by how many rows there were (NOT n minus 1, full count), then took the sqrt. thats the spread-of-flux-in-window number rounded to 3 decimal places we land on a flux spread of 0.193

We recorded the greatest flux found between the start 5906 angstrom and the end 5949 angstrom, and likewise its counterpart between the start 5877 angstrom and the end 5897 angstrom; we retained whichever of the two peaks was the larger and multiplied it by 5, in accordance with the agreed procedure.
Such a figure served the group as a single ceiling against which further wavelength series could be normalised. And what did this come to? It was 33.8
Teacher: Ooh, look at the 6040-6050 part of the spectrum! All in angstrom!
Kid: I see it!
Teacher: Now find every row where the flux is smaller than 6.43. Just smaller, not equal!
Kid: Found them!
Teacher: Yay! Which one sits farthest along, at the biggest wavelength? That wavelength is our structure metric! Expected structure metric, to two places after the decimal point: 6048.92 angstrom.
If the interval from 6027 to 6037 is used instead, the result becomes 6036.40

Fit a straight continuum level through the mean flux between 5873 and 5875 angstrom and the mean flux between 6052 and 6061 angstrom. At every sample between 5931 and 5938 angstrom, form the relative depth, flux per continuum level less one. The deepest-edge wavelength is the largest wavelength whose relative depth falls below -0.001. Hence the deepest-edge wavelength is 5937.15 angstrom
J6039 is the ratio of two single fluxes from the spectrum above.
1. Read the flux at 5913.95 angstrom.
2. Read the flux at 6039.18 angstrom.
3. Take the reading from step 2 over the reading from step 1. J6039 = 0.973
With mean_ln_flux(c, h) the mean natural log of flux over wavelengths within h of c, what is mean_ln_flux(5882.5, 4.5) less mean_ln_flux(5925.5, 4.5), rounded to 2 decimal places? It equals 0.06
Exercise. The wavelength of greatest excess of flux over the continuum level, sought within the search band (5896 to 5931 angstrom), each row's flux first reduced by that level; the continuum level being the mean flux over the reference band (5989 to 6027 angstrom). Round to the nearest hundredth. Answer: 5896.28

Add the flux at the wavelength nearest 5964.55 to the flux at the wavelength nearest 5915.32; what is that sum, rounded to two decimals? 13.03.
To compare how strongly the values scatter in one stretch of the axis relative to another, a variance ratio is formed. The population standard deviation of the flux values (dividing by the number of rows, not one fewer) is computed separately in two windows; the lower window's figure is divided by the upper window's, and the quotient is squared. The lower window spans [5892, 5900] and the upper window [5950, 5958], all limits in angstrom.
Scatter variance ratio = 0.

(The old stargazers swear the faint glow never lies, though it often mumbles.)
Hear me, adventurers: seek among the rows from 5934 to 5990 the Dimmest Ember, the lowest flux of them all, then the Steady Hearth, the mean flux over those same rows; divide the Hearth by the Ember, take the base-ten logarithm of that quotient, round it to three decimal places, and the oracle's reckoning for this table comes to 0.024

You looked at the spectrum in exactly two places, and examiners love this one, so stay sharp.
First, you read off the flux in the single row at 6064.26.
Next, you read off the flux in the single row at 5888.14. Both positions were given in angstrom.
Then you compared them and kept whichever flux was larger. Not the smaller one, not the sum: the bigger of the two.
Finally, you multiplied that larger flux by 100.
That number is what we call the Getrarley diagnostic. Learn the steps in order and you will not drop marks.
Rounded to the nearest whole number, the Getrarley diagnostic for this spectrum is 673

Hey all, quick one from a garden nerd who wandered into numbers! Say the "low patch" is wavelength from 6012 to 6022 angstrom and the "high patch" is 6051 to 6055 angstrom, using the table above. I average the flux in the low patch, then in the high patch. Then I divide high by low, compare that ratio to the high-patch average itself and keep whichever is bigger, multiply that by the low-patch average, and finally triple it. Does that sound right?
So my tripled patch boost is 120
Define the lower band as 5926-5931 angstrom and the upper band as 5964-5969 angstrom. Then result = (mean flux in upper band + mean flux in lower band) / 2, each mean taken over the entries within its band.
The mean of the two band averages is 6.28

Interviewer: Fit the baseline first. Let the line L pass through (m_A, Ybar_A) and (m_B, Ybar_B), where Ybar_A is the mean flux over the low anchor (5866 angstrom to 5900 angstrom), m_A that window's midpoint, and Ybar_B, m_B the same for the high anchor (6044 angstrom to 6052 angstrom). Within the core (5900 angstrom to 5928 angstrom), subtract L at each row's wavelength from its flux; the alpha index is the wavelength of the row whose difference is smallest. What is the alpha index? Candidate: 5927.59 angstrom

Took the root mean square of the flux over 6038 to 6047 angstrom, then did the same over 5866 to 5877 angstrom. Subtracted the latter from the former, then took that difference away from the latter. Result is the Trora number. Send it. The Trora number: 6.50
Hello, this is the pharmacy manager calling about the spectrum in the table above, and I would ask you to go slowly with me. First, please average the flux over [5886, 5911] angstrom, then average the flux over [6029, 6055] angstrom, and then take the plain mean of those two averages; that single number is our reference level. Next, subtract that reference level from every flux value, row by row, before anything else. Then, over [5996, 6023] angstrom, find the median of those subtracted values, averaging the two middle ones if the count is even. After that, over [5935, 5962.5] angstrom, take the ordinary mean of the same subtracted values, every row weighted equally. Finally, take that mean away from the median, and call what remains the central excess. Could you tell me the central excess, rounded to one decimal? 0.0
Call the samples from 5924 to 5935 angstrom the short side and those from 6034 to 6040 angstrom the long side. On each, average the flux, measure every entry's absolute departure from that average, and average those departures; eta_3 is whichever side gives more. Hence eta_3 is 0.046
